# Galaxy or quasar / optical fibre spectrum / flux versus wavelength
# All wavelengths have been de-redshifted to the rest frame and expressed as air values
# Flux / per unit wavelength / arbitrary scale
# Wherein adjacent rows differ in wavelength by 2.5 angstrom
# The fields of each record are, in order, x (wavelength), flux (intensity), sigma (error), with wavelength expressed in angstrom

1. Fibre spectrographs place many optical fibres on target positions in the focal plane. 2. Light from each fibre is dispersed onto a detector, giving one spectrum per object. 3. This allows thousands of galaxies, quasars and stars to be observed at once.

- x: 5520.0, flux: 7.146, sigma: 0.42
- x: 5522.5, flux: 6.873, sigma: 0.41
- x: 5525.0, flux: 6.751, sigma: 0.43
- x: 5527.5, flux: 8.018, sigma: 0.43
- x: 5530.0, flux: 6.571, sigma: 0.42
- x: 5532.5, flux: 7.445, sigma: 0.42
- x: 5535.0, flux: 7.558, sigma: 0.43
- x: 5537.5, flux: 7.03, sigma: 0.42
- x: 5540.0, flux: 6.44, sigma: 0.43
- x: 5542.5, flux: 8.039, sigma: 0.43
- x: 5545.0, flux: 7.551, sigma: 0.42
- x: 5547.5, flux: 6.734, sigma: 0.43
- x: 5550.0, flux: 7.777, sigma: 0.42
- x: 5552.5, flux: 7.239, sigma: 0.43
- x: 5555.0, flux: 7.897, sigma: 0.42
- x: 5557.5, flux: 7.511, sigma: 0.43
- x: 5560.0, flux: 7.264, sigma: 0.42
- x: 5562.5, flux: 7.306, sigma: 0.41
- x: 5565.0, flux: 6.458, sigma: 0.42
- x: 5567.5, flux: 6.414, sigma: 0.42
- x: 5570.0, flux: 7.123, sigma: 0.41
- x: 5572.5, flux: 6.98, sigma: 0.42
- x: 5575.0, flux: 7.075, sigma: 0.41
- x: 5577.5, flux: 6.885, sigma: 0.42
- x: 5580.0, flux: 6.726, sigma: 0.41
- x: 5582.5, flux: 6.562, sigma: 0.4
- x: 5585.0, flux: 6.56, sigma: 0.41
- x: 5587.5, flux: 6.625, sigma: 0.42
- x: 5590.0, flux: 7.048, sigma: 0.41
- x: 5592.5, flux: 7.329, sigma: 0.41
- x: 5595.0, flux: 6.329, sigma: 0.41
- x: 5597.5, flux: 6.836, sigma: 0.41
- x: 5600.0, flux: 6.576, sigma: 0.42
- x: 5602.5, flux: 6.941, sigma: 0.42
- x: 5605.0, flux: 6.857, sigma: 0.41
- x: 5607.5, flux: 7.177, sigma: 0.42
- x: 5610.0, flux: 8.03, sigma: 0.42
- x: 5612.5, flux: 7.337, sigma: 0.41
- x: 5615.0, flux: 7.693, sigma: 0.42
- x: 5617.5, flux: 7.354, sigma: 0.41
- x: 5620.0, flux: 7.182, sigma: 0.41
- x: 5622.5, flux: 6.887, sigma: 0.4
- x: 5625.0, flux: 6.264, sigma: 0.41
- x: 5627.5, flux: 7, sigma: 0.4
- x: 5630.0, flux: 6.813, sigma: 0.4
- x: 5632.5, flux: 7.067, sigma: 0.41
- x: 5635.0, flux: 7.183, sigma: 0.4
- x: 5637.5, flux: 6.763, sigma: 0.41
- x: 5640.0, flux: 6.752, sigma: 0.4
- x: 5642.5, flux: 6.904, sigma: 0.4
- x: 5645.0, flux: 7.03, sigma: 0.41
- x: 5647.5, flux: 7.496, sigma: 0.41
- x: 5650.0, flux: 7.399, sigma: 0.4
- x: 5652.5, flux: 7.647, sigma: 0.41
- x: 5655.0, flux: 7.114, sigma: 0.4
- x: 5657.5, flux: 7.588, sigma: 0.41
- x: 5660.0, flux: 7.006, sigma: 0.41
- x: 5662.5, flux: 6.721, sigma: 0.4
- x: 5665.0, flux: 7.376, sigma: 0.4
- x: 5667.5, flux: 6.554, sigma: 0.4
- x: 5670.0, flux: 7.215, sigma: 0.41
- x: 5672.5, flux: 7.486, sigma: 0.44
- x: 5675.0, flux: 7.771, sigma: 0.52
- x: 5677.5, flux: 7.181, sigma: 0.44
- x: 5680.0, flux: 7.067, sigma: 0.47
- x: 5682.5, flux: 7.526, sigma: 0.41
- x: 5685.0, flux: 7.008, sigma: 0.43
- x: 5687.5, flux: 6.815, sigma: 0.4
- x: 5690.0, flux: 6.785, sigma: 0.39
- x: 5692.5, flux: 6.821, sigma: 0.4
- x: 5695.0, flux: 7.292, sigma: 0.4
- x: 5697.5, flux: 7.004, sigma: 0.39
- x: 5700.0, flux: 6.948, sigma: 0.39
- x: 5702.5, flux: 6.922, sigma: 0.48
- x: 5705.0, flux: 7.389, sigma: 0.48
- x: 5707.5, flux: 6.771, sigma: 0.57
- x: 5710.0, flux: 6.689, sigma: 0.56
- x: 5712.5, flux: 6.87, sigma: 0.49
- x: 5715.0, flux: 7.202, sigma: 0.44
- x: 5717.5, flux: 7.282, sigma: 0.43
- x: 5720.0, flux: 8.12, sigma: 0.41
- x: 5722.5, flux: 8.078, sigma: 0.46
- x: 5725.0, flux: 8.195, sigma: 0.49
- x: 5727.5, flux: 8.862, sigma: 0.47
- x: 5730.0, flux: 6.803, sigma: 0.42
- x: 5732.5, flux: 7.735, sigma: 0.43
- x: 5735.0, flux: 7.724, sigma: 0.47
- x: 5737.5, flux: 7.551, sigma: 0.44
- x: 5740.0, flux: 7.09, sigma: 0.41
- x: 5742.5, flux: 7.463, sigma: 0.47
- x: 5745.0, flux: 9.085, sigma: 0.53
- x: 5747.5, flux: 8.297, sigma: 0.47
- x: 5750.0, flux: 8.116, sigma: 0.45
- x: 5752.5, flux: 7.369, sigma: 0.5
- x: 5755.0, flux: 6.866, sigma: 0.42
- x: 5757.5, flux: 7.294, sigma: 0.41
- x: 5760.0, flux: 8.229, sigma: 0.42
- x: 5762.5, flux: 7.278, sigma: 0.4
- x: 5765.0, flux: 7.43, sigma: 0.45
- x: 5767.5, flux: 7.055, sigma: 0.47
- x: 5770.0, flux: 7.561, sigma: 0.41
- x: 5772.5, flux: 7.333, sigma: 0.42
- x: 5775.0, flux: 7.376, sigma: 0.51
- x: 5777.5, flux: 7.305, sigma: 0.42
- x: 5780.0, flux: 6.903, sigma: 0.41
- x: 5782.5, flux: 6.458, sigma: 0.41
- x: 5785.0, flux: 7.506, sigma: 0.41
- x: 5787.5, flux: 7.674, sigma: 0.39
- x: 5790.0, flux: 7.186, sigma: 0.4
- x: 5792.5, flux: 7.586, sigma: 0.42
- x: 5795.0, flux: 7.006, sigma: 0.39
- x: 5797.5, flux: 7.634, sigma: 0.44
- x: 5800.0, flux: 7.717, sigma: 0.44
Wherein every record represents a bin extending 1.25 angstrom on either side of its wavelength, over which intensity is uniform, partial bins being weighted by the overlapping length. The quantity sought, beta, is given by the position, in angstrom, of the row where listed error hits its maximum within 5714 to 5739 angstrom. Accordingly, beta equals 5725.0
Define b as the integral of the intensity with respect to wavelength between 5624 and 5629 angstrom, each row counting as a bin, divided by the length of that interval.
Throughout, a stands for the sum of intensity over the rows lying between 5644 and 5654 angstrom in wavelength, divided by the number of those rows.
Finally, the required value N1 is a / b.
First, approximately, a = 7.39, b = 6.66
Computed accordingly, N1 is 1.11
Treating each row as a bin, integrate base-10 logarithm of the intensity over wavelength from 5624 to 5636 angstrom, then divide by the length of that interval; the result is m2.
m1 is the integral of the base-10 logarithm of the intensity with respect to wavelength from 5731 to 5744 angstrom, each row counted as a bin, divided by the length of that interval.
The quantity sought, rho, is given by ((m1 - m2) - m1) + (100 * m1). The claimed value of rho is 86.8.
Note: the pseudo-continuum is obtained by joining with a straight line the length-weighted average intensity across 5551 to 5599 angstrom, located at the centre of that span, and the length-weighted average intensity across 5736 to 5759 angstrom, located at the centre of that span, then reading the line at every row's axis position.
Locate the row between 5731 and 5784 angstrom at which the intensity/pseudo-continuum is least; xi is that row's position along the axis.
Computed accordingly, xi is 5782.5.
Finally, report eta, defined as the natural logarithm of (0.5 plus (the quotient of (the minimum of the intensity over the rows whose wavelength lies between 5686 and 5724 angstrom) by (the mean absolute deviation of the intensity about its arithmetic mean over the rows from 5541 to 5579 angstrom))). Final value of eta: 2.90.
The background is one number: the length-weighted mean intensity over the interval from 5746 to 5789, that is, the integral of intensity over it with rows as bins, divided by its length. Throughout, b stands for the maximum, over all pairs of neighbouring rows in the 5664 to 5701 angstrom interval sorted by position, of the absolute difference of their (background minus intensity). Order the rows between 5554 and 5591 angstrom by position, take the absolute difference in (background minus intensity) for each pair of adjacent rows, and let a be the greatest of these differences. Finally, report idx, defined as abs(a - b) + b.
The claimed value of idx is 0.8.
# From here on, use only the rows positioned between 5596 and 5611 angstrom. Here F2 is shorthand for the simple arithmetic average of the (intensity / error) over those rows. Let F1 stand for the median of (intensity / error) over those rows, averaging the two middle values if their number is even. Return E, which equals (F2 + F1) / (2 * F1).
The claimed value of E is 1.01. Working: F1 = 16.7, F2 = 17.0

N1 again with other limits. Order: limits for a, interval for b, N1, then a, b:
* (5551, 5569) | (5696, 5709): 1.02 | 7.16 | 7.01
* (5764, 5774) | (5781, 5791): 1.02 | 7.34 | 7.20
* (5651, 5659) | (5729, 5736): 1.00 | 7.45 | 7.43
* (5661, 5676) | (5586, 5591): 1.06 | 7.19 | 6.81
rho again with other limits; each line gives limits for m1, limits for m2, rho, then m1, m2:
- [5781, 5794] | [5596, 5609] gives 85.2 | 0.861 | 0.838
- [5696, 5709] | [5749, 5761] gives 83.7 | 0.845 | 0.877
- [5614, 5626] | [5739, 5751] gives 84.0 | 0.849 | 0.903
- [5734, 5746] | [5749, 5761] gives 87.9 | 0.888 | 0.877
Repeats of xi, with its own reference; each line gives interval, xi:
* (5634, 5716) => 5710.0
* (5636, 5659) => 5640.0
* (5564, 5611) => 5595.0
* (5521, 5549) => 5540.0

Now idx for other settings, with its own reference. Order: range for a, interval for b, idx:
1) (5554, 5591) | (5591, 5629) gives 1.2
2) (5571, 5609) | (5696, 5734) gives 3.1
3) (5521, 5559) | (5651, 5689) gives 1.6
